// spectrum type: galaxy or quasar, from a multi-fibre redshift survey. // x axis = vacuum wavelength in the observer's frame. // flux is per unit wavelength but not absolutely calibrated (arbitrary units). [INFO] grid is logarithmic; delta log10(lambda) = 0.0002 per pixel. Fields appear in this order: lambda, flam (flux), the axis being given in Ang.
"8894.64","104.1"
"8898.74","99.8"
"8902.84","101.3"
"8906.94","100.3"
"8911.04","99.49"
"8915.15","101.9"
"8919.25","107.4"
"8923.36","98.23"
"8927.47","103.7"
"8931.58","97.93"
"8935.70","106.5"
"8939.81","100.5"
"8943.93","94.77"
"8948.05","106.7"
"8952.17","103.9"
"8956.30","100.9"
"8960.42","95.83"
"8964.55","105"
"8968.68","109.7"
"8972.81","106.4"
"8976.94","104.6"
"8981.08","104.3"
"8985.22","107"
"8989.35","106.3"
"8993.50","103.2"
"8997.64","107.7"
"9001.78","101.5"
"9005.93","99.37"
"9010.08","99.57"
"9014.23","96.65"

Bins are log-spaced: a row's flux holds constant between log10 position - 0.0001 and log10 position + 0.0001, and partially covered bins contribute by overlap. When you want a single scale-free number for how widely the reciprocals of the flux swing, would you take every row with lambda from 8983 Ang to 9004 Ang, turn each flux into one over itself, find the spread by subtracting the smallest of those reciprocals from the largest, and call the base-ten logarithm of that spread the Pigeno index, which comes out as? -3.2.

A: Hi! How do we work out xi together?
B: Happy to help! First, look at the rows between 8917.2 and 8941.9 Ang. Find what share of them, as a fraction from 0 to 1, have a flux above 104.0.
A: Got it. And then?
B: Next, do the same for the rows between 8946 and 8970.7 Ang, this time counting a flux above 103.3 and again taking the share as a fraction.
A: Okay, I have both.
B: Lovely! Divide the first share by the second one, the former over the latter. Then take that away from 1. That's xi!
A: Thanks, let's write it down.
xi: 0.50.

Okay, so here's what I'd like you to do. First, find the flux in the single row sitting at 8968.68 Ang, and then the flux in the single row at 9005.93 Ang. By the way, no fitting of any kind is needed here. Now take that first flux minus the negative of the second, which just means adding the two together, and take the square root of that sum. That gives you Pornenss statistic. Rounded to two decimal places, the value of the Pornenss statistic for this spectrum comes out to 14.46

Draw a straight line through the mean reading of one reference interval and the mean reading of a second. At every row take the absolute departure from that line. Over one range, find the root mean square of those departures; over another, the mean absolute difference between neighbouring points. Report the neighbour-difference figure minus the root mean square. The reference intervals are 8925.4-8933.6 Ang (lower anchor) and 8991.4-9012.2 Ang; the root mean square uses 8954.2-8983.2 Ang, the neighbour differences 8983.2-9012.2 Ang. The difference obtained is -2.0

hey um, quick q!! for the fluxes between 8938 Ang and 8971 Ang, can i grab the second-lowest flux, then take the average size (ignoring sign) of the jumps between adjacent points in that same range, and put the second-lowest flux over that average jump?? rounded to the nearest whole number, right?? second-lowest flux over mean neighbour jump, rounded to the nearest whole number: 16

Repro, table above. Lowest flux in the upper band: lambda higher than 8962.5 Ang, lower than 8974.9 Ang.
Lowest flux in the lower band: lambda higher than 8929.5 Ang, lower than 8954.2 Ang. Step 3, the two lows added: 199.8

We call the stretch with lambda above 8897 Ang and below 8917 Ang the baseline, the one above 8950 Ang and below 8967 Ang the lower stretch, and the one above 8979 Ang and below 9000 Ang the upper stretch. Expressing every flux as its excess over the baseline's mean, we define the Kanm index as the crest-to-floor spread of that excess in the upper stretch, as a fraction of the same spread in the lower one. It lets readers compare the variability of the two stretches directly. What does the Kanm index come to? 0.49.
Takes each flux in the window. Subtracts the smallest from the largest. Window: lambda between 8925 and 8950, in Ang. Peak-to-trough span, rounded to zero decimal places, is 12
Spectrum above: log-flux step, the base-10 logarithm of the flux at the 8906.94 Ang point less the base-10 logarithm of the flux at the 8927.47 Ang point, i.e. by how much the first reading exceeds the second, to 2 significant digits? -0.014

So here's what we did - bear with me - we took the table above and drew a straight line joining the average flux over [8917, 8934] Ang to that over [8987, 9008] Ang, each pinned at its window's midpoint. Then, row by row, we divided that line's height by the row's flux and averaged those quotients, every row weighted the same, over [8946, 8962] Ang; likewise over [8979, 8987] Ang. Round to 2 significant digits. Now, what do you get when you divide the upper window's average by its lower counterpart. 0.97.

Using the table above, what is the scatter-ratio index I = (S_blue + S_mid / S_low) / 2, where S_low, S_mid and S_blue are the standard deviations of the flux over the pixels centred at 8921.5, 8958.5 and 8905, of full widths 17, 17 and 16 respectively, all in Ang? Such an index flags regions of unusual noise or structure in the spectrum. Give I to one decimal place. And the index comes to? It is 0.9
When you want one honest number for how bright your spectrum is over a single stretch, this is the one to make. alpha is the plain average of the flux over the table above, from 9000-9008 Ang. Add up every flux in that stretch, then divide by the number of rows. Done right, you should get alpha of 100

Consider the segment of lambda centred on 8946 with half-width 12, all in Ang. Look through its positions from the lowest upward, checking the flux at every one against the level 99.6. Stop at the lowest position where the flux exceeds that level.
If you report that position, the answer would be 8935.70 Ang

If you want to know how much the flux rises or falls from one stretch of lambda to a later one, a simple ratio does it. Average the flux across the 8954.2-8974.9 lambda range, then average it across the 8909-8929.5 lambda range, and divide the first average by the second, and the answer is 1.01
